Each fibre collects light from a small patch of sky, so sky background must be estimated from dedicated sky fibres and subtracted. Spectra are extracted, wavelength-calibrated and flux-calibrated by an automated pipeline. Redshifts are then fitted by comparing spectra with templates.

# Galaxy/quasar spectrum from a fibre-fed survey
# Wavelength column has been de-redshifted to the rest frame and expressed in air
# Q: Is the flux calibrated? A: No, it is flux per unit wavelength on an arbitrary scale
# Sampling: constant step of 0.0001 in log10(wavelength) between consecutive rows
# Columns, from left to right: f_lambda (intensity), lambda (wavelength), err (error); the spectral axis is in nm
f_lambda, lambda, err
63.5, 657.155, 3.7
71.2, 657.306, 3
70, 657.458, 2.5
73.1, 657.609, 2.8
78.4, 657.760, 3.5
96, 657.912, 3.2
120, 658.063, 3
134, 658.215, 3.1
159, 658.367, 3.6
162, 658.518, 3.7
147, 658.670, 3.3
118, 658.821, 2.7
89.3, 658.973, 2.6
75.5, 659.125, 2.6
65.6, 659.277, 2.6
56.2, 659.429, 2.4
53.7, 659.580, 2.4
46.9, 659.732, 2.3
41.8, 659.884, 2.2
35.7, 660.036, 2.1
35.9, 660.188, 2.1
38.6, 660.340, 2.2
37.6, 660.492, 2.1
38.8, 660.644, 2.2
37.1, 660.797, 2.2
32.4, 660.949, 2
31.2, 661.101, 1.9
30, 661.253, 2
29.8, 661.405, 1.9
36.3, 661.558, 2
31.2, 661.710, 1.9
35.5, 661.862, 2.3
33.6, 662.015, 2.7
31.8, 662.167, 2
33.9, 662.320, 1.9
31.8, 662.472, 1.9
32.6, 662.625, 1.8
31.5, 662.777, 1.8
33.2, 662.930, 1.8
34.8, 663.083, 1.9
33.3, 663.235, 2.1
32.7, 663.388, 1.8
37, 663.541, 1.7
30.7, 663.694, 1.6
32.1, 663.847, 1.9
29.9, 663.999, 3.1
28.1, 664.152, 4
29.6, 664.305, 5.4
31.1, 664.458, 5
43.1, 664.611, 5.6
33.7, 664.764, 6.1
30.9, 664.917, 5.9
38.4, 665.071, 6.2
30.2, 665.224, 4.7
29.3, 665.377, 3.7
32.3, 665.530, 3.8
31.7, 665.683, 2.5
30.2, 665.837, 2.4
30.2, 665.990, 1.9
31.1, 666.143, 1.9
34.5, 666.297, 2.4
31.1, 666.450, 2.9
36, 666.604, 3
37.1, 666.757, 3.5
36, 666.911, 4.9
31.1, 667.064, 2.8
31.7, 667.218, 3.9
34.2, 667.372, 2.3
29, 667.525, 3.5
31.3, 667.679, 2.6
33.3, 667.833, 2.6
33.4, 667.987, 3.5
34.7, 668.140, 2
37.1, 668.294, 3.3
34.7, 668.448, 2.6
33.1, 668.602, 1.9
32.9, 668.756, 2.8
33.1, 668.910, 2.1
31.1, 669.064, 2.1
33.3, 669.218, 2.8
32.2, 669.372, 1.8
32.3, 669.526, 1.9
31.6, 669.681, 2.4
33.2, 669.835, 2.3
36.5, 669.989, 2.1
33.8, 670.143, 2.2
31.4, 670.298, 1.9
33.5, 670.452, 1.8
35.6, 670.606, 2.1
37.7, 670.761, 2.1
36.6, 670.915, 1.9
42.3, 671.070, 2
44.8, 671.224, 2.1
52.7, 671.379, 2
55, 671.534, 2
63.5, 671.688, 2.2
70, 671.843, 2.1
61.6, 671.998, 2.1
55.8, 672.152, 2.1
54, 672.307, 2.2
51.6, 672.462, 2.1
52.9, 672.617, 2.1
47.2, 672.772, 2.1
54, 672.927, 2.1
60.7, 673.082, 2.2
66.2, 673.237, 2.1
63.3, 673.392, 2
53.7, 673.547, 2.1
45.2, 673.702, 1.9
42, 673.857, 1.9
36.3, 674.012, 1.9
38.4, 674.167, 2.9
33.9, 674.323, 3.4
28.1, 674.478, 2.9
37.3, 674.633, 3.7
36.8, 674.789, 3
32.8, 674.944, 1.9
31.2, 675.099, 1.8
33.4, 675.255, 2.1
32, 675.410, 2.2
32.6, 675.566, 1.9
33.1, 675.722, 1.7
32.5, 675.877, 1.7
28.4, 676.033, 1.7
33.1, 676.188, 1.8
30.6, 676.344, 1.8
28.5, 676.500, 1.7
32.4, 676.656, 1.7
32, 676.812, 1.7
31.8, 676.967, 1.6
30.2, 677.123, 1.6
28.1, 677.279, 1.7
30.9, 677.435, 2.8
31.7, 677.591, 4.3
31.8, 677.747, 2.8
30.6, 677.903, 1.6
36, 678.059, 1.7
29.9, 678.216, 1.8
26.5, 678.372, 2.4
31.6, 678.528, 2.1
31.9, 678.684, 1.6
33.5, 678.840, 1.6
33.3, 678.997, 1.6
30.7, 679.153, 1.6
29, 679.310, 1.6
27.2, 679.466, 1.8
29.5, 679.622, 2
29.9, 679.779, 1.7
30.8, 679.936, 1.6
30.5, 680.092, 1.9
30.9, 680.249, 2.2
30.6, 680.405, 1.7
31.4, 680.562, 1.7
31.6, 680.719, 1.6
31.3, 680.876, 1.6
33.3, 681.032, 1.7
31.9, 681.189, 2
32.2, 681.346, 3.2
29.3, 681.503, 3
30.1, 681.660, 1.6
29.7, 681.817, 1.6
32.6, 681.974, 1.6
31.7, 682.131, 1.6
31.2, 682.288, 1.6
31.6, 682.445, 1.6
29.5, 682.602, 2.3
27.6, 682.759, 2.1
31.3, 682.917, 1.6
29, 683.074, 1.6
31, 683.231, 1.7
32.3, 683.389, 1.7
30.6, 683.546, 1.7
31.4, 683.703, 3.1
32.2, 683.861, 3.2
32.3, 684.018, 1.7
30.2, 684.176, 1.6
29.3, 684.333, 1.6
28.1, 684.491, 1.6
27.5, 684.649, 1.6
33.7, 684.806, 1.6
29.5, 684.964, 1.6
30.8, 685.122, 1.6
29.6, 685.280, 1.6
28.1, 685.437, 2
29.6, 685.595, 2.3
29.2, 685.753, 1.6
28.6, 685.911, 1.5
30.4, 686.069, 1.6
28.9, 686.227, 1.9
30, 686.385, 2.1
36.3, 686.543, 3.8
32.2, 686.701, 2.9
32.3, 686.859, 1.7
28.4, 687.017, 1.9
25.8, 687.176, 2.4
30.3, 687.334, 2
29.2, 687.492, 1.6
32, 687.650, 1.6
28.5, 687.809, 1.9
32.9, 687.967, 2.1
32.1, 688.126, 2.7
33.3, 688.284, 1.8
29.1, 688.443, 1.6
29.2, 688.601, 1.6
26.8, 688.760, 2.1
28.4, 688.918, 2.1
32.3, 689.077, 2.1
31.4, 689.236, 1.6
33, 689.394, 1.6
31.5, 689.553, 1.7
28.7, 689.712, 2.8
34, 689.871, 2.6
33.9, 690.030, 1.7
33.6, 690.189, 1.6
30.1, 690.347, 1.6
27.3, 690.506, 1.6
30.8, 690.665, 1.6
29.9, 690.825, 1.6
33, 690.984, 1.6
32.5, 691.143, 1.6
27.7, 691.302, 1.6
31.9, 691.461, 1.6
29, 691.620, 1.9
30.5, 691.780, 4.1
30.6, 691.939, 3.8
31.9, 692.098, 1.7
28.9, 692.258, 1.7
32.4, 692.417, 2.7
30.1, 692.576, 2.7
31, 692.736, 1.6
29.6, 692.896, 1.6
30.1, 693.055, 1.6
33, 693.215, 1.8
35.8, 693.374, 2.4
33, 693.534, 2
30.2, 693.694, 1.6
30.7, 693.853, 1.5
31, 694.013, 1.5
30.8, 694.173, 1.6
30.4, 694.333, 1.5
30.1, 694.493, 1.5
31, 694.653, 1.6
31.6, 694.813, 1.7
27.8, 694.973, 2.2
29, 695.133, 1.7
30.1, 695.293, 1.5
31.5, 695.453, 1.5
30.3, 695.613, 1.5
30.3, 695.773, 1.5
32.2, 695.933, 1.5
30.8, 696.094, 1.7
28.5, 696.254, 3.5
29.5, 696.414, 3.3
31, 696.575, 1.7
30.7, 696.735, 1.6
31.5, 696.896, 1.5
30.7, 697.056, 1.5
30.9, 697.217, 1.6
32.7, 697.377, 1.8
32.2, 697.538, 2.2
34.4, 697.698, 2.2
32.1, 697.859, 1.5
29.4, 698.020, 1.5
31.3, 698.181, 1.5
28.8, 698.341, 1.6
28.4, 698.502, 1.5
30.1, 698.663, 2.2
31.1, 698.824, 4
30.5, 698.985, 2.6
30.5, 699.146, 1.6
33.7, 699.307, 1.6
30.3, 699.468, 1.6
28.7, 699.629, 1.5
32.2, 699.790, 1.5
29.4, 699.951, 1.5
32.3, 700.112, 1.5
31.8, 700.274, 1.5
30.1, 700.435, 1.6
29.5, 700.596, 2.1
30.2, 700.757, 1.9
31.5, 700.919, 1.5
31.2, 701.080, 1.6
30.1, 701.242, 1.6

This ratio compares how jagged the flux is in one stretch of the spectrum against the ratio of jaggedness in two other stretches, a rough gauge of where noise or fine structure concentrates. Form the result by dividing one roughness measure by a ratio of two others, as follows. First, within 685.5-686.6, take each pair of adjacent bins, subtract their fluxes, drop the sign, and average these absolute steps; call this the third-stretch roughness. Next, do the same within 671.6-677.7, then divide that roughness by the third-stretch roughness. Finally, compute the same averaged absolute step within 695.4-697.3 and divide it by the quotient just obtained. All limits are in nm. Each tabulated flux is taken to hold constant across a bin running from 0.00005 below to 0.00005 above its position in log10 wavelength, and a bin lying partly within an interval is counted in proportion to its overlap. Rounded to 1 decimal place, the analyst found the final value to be 0.6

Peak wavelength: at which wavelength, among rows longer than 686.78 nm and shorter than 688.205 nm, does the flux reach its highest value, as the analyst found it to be 687.967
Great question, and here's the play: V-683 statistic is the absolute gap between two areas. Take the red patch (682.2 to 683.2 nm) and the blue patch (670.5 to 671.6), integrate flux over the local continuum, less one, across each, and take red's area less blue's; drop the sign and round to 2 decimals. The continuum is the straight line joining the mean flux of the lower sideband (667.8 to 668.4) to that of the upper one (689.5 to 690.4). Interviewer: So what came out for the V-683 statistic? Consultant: 0.37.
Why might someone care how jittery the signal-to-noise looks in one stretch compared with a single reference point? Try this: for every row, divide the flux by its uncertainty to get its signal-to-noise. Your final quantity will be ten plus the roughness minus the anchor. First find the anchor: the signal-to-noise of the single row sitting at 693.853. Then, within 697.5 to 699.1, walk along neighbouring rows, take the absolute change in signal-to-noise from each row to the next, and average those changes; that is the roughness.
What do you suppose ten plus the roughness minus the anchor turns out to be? -7.3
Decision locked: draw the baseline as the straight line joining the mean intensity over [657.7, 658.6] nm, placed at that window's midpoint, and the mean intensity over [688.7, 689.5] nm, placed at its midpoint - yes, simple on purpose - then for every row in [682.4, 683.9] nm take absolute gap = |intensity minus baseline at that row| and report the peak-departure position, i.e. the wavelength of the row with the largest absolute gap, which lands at 682.759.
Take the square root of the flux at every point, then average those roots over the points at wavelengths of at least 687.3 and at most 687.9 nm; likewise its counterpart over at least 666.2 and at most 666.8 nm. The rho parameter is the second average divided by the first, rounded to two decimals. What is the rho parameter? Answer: 1.07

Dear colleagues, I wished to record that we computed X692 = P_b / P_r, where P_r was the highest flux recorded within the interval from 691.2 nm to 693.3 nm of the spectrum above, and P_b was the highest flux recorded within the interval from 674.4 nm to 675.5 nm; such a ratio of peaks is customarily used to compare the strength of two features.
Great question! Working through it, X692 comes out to 1.13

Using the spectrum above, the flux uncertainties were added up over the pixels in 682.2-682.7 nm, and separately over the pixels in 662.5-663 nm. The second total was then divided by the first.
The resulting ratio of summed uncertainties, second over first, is 1.0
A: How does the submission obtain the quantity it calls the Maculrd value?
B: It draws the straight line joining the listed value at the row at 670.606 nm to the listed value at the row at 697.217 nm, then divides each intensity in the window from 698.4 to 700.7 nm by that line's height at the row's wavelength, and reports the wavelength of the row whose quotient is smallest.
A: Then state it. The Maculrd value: 698.502 nm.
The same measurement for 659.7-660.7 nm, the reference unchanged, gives 660.036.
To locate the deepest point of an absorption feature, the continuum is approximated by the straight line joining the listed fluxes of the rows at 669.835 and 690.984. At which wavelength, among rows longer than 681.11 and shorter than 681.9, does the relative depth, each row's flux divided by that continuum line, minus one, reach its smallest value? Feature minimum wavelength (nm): 681.503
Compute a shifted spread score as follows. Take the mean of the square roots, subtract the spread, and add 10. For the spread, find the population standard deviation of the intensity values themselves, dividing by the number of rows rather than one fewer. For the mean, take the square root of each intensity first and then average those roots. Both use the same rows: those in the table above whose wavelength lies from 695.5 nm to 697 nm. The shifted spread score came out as 14.5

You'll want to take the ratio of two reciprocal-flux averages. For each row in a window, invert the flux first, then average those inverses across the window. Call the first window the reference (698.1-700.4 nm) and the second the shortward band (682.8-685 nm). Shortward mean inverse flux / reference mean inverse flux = 1.00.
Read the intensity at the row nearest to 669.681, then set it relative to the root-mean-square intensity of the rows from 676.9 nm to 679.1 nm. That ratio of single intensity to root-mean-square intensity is 1.01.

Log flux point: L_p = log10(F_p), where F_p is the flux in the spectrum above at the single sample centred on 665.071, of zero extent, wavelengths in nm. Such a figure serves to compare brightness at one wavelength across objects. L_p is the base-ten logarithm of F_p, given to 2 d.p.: 1.58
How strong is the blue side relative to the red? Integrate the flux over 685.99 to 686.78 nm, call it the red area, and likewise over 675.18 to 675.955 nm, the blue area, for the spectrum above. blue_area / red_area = 1.02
